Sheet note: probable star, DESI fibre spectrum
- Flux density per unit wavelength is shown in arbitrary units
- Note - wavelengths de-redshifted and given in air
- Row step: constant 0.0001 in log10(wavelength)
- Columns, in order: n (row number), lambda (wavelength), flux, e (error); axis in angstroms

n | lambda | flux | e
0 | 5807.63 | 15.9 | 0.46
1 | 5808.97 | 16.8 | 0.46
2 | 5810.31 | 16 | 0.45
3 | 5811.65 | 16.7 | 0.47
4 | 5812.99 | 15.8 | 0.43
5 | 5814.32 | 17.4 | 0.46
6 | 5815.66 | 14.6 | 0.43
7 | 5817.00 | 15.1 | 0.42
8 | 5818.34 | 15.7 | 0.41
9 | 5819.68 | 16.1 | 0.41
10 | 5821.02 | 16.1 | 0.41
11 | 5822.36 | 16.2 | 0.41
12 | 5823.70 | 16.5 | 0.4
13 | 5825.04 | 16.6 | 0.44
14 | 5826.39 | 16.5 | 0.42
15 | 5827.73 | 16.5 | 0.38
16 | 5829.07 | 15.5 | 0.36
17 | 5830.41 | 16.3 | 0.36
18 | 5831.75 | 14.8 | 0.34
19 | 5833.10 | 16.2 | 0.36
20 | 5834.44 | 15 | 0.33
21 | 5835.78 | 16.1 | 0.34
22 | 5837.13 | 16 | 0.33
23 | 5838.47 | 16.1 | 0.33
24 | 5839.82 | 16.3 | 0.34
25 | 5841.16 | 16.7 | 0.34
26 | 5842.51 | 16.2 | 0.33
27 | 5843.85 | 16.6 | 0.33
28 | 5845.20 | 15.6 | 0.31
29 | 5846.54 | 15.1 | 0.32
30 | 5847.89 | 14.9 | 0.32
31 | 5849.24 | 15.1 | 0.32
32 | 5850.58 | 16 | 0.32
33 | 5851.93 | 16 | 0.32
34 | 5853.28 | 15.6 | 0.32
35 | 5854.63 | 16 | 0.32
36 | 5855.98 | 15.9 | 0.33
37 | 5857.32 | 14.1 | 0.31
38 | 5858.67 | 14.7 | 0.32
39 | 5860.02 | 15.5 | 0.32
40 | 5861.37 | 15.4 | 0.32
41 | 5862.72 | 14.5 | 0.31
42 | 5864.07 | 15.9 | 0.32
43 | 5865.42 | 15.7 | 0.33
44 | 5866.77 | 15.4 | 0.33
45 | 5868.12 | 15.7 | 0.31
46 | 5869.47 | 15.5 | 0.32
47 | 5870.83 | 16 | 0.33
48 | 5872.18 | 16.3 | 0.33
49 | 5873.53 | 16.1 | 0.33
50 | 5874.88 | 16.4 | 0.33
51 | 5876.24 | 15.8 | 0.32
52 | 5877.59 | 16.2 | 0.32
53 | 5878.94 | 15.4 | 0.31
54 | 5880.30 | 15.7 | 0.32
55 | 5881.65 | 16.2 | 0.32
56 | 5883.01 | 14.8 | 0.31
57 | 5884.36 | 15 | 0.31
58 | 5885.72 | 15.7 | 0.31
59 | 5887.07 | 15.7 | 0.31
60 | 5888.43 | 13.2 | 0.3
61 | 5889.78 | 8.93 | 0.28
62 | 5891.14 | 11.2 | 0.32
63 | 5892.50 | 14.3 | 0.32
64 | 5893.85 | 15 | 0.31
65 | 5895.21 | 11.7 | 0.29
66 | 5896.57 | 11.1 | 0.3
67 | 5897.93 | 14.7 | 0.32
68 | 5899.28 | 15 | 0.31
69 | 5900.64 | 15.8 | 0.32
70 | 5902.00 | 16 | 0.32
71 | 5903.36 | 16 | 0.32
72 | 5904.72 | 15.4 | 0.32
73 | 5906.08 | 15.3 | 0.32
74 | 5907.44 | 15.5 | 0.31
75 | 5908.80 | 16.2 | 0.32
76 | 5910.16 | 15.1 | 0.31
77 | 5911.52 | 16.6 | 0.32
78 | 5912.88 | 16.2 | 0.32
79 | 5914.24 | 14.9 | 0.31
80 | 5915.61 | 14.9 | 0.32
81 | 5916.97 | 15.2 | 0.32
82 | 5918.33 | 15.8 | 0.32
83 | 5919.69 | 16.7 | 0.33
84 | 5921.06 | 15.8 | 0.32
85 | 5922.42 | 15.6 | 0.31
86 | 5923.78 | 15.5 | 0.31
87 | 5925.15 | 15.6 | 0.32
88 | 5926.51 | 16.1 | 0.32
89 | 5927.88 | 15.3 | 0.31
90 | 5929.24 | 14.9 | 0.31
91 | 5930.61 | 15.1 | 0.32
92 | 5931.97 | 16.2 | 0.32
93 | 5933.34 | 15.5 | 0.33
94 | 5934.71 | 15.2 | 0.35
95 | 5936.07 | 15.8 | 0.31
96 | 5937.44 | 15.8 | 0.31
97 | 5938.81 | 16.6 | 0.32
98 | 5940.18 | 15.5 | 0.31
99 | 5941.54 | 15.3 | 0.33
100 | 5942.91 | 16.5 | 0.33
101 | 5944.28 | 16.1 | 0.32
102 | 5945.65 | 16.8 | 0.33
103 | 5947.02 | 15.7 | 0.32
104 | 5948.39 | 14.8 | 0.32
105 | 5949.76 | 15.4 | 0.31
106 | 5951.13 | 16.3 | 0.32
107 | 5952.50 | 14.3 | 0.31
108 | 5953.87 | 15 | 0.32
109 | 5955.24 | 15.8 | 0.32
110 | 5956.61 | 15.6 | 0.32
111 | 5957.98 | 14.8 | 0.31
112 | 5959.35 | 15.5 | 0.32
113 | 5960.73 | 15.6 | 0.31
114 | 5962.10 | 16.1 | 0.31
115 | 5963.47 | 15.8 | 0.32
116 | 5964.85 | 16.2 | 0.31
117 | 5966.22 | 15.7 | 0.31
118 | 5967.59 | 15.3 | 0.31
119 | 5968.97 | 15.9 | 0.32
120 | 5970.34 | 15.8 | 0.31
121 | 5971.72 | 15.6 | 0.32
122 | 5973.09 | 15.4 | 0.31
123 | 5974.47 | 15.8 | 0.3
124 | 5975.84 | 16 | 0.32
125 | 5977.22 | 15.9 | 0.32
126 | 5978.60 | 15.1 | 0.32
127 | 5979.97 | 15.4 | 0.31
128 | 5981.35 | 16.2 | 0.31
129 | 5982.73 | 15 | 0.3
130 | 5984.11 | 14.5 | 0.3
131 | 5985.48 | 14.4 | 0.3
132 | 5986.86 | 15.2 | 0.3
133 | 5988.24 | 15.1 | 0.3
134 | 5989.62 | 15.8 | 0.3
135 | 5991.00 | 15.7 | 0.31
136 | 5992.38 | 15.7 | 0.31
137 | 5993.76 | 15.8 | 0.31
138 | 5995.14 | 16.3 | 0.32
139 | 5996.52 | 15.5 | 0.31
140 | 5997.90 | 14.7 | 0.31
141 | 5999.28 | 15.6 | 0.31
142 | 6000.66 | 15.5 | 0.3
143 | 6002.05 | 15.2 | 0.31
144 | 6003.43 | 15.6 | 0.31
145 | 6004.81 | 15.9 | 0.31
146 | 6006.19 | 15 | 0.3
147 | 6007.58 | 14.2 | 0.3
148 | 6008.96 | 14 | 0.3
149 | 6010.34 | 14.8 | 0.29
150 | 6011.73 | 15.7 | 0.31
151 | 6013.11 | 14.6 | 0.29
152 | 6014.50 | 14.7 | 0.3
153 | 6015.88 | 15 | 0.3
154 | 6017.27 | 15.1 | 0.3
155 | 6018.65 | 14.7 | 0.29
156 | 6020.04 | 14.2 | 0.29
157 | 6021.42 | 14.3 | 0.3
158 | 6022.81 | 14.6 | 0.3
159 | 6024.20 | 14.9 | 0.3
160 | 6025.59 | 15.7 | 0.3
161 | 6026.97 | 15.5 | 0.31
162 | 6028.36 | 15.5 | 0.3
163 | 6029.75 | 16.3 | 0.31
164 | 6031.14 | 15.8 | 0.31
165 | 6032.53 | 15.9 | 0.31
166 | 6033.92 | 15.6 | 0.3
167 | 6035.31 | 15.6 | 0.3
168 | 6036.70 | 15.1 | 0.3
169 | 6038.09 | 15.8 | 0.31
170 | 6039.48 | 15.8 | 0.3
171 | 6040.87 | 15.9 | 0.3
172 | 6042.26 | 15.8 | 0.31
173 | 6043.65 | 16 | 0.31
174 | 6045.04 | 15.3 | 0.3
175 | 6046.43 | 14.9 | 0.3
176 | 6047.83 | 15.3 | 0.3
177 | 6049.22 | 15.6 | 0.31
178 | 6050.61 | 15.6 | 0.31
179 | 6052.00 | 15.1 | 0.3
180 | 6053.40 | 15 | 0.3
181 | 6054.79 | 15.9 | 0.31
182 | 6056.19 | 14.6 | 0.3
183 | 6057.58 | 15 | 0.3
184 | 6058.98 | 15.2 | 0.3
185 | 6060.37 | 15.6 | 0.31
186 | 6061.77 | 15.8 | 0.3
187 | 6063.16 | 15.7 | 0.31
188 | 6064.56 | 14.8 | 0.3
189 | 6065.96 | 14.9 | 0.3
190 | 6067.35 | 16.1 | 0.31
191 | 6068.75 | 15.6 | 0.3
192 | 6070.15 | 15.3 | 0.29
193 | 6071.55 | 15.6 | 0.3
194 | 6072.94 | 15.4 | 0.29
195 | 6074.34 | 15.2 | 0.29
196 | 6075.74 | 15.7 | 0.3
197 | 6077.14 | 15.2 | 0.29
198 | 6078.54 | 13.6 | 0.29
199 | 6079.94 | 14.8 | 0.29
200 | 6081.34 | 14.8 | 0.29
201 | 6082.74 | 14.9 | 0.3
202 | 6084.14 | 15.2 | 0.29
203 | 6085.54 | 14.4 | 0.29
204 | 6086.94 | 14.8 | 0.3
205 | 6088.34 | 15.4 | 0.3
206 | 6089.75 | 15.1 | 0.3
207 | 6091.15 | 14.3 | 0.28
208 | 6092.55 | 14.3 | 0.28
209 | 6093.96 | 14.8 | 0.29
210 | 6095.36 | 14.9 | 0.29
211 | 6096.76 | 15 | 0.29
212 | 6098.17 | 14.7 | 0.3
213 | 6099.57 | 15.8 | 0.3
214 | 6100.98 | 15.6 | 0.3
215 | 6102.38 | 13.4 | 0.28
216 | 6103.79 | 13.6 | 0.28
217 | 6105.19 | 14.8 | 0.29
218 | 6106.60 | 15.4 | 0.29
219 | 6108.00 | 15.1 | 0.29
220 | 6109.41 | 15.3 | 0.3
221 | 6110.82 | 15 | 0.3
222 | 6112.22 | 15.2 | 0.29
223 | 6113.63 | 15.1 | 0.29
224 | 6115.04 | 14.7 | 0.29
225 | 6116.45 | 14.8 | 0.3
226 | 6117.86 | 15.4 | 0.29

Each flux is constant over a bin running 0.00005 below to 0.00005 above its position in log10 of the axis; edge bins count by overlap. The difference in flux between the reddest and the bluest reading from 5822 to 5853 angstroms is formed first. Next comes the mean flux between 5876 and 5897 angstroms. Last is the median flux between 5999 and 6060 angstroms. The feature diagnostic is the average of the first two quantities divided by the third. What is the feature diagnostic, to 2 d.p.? 0.45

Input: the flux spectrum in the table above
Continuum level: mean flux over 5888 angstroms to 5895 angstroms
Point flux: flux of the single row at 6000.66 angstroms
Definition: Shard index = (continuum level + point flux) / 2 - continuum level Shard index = 1.5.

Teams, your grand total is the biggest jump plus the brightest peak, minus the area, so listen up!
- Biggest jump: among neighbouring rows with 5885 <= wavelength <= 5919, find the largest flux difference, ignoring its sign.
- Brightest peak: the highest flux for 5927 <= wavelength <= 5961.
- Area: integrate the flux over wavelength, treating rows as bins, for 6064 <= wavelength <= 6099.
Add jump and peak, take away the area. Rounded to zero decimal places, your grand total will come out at -504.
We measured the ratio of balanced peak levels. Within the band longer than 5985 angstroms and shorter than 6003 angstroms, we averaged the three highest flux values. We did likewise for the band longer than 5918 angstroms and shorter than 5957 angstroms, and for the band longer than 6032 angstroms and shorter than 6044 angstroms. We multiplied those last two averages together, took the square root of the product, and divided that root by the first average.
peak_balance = 1.02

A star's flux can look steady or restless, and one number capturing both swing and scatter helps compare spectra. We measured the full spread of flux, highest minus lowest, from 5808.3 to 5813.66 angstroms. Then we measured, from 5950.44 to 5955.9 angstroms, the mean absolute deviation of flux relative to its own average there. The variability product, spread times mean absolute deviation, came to 0.70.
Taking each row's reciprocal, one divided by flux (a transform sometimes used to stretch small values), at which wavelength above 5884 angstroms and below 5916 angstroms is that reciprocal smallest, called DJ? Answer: 5911.52 angstroms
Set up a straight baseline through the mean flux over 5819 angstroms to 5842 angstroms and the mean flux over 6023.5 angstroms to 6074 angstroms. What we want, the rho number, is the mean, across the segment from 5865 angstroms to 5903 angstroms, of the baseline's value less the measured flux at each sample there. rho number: 1.1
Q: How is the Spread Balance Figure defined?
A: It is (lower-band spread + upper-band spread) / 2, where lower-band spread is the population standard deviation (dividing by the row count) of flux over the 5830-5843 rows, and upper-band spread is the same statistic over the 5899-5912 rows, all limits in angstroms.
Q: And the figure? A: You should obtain 0.53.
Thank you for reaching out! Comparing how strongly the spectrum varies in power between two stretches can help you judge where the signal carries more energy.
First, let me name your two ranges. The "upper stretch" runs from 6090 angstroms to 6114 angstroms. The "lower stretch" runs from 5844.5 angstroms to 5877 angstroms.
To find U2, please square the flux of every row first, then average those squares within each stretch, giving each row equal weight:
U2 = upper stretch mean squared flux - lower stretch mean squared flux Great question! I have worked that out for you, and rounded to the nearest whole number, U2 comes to -21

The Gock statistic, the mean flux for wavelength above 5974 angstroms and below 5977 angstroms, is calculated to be 15.9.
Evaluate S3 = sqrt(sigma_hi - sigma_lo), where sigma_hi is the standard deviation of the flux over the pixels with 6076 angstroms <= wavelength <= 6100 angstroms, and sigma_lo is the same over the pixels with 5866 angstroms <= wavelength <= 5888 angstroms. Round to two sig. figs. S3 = 0.20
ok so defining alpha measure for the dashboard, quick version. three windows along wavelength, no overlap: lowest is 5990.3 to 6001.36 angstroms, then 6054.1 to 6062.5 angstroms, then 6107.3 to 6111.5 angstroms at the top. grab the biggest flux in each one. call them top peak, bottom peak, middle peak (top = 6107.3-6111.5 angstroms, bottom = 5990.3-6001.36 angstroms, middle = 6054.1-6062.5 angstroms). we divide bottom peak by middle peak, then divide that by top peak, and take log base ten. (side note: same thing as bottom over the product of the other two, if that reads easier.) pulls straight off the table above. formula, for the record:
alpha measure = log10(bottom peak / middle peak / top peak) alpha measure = -1.17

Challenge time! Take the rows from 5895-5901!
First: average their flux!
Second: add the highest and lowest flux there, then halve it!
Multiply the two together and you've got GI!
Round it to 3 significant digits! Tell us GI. 184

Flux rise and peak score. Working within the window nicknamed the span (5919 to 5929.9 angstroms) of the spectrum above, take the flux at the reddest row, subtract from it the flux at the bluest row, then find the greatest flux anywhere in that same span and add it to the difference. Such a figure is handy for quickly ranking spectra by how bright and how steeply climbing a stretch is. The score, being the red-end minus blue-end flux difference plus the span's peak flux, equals 14.9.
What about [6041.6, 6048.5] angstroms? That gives 15.5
